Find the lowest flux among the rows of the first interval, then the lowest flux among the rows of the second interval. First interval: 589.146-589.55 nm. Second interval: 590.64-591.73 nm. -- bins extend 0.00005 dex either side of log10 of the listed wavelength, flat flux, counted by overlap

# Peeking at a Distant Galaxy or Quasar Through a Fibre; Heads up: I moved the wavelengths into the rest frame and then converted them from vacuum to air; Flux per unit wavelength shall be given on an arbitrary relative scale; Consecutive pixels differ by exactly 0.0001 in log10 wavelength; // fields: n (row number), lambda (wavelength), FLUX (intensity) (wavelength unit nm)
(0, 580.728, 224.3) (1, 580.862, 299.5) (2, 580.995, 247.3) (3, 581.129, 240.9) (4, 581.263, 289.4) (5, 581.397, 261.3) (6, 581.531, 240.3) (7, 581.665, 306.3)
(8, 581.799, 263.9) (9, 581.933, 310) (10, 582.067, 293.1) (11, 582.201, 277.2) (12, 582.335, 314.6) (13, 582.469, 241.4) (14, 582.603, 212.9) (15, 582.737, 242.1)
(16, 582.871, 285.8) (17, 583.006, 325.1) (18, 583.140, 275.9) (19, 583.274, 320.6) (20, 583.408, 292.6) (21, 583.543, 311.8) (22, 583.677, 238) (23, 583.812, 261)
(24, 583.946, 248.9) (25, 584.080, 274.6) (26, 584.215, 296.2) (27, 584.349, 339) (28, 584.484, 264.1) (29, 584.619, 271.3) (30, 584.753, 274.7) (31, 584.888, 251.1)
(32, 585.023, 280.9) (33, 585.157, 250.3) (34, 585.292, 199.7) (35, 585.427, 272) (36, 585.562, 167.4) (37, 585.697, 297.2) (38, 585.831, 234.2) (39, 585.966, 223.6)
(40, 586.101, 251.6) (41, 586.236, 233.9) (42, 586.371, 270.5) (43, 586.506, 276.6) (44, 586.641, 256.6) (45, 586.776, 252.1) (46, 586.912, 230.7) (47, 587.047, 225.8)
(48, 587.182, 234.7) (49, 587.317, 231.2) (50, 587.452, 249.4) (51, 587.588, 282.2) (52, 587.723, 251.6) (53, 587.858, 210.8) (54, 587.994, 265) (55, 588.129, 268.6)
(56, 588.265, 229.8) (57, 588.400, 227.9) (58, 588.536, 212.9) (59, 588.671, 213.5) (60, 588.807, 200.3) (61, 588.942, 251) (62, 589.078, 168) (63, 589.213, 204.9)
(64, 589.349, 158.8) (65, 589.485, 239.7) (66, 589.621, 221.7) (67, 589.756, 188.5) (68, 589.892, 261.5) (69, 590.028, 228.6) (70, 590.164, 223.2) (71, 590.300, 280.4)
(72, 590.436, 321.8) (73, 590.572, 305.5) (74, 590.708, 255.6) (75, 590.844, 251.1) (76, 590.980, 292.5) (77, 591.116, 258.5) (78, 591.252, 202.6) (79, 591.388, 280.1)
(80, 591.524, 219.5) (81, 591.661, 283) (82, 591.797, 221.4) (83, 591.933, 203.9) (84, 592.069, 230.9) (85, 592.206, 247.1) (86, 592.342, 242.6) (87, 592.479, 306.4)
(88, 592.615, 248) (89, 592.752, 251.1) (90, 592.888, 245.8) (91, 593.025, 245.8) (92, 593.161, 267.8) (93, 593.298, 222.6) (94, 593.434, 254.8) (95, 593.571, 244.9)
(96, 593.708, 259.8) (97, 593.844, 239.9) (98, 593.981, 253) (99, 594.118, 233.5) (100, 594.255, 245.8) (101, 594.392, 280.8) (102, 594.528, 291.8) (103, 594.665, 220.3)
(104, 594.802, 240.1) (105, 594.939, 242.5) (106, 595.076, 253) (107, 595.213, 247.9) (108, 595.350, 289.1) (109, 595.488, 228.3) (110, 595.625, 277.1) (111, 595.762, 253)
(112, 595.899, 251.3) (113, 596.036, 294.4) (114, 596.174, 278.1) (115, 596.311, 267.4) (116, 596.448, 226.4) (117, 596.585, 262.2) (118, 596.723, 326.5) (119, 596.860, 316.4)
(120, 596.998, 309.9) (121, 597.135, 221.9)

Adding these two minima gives 361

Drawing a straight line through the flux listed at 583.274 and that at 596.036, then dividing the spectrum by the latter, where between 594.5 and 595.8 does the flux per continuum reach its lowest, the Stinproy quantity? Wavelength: 594.665 nm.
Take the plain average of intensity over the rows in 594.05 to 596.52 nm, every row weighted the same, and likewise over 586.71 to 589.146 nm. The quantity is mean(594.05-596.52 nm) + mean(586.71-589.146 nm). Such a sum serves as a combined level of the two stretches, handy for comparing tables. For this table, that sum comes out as 490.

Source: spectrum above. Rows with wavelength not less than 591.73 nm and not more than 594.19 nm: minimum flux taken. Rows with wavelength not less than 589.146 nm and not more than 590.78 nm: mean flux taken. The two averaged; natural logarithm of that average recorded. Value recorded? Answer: 5.40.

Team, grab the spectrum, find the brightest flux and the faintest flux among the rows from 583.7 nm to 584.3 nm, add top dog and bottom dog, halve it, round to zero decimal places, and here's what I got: 273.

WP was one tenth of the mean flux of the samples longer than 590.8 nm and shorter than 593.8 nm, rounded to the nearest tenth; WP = 24.9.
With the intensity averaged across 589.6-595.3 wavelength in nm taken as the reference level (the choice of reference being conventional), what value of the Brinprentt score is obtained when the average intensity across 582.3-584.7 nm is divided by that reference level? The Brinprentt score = 1.11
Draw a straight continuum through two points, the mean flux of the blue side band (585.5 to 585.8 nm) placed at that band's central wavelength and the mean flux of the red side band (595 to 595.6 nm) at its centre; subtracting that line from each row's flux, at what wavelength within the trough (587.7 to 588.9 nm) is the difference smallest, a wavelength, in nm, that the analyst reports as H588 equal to 588.807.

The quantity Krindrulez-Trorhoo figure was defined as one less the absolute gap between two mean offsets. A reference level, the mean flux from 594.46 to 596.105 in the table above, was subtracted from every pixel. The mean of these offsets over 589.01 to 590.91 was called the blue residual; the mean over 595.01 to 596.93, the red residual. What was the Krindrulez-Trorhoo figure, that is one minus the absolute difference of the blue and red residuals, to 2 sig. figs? -32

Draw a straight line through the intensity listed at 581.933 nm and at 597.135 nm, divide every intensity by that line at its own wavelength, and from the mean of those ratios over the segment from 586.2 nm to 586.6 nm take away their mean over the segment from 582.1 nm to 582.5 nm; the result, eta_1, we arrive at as 0.01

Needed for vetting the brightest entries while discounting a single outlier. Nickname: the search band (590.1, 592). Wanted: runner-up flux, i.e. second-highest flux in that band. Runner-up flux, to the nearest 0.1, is 305.5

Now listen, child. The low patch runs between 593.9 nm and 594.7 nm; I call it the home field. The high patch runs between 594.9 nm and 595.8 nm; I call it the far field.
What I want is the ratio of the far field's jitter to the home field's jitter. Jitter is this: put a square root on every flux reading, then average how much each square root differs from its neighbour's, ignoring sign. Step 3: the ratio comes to 1.1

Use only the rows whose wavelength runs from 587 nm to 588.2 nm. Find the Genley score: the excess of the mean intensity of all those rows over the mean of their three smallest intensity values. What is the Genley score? 24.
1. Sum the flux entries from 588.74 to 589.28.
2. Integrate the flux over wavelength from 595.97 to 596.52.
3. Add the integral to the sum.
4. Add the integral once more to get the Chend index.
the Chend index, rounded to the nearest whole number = 1117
